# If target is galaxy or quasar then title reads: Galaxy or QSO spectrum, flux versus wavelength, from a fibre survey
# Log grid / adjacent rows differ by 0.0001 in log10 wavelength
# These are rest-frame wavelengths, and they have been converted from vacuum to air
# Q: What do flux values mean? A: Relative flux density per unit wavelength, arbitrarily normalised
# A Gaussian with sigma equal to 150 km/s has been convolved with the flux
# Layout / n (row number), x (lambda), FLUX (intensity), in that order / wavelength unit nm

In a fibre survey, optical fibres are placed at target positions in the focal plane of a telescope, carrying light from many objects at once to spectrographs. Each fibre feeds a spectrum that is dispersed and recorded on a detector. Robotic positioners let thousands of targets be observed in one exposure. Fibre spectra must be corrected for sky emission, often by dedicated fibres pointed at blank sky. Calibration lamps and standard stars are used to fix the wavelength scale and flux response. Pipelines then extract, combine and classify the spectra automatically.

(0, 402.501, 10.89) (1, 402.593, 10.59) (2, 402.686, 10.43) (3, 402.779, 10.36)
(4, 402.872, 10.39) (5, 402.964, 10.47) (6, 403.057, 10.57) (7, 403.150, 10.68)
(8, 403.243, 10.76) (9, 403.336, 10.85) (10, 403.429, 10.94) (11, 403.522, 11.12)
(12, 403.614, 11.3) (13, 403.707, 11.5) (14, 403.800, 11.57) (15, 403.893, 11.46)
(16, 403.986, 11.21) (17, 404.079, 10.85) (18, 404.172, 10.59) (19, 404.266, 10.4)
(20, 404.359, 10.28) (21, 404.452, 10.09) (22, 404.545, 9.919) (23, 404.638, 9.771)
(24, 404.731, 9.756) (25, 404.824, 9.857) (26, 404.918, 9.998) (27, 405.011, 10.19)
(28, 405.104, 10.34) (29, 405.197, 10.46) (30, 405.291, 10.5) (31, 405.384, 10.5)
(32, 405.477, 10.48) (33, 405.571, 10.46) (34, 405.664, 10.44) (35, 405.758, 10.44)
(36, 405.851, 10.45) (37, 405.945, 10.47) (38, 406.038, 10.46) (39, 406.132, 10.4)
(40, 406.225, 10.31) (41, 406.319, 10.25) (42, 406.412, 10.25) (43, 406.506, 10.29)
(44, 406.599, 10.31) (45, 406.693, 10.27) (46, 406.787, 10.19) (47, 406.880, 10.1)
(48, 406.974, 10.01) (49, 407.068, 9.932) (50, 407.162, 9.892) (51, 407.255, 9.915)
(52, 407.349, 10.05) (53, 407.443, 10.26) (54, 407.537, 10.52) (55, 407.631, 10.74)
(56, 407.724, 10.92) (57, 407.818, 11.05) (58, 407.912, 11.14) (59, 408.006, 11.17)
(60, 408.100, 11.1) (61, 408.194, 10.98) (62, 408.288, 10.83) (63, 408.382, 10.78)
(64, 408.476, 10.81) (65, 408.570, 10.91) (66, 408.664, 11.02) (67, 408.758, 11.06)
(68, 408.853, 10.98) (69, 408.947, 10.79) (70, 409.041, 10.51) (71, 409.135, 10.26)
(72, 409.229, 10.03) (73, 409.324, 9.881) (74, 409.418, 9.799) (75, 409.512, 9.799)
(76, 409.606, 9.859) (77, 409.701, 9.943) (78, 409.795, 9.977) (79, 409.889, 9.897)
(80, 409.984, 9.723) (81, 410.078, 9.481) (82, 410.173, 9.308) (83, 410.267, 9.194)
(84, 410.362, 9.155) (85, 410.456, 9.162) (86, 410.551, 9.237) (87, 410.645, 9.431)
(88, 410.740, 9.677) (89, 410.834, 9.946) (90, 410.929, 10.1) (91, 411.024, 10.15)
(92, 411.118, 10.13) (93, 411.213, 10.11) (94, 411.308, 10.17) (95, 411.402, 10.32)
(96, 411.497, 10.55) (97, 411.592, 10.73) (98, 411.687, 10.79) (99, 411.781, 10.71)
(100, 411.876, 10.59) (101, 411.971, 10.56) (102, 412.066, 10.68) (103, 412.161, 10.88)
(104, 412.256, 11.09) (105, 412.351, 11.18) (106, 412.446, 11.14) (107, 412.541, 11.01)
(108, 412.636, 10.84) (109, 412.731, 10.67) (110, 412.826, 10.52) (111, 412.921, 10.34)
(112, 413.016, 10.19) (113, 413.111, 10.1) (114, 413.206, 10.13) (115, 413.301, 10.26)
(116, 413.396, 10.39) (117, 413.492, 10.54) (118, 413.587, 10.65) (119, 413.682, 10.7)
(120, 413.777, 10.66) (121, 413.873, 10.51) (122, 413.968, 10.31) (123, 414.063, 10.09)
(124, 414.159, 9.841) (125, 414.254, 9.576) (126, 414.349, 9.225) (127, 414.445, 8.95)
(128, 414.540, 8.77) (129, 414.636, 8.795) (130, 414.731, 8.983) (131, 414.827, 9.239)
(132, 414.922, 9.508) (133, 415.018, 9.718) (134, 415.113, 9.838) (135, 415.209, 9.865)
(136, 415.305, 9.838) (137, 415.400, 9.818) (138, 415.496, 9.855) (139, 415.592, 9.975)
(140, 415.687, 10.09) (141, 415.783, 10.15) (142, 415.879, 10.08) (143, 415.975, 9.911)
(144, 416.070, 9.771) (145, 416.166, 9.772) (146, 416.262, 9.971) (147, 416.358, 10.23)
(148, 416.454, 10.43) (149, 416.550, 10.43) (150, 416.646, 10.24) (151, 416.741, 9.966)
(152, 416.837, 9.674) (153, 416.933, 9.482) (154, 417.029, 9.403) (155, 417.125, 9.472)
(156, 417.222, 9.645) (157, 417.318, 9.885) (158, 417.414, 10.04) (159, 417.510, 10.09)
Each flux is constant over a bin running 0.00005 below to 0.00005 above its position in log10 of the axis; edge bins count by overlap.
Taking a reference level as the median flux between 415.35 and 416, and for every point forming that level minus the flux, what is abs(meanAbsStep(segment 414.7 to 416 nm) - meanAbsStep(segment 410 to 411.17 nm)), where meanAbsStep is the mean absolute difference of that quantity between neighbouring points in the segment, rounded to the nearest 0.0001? 0.0065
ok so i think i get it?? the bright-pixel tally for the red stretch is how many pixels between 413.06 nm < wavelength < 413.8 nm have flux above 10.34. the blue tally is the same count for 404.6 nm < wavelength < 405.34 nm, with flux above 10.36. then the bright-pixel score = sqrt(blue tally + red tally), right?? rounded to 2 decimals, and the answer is 2.65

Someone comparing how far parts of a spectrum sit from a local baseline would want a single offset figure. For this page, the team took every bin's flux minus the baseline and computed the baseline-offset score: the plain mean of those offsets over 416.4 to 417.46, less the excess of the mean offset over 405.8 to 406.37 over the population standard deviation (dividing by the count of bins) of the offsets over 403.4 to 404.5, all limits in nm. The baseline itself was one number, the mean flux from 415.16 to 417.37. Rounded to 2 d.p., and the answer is -0.03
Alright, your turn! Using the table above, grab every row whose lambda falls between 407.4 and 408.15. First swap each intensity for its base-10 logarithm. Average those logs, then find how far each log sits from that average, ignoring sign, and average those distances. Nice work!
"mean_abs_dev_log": 0.011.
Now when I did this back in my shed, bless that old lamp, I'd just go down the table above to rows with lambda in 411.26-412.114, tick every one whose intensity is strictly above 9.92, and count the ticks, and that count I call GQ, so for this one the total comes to 9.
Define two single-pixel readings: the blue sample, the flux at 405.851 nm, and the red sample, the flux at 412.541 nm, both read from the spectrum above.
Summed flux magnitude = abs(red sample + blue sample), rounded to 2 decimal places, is 21.46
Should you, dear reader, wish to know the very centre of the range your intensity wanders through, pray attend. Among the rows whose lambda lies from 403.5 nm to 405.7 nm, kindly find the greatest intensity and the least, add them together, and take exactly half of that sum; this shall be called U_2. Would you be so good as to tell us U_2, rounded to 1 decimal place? 10.7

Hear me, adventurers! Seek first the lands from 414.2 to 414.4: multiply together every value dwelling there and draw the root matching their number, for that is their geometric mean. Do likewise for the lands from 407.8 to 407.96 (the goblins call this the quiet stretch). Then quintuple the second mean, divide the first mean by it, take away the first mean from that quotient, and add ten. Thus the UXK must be 0.8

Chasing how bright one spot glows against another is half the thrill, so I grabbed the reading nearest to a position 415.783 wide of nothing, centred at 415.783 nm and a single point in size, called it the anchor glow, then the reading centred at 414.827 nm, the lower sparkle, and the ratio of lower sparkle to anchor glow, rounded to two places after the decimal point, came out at 0.91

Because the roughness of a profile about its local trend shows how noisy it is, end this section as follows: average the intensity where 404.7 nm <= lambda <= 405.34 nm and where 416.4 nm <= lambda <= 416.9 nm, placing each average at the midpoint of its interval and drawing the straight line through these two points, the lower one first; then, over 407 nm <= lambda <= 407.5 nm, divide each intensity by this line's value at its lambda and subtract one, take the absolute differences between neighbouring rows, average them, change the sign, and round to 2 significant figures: -0.010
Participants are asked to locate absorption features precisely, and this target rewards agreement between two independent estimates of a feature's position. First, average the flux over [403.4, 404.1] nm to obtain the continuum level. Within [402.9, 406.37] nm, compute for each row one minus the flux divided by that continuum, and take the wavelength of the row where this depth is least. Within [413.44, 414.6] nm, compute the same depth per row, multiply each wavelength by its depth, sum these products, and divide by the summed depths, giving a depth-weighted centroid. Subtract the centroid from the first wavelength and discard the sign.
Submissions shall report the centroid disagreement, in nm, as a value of 10.38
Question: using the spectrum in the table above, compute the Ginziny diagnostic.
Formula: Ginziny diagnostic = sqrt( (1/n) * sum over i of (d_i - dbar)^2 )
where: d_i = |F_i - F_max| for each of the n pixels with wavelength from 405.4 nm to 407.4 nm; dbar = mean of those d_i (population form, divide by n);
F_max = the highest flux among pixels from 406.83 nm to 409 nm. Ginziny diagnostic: 0.195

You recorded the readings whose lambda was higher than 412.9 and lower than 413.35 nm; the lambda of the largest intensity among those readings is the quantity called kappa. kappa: 412.921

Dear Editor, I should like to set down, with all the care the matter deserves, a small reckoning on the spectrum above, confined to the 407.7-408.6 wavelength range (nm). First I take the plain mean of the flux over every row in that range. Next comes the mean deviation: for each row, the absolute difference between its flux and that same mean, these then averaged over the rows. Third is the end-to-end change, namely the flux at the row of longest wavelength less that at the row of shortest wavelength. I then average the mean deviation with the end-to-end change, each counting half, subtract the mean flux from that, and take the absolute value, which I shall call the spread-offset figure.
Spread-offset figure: 10.9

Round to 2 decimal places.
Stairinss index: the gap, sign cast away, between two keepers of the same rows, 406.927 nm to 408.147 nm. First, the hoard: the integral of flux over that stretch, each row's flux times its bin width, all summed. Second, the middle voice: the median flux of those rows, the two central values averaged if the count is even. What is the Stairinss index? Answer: 2.31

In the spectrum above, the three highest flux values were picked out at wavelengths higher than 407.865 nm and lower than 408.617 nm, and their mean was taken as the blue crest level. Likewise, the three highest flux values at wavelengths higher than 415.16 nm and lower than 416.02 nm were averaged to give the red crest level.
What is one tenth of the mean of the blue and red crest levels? 1.06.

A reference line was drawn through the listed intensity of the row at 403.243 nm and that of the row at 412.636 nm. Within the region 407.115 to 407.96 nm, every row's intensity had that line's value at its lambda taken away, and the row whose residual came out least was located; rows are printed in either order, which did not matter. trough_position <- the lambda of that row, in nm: 407.162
